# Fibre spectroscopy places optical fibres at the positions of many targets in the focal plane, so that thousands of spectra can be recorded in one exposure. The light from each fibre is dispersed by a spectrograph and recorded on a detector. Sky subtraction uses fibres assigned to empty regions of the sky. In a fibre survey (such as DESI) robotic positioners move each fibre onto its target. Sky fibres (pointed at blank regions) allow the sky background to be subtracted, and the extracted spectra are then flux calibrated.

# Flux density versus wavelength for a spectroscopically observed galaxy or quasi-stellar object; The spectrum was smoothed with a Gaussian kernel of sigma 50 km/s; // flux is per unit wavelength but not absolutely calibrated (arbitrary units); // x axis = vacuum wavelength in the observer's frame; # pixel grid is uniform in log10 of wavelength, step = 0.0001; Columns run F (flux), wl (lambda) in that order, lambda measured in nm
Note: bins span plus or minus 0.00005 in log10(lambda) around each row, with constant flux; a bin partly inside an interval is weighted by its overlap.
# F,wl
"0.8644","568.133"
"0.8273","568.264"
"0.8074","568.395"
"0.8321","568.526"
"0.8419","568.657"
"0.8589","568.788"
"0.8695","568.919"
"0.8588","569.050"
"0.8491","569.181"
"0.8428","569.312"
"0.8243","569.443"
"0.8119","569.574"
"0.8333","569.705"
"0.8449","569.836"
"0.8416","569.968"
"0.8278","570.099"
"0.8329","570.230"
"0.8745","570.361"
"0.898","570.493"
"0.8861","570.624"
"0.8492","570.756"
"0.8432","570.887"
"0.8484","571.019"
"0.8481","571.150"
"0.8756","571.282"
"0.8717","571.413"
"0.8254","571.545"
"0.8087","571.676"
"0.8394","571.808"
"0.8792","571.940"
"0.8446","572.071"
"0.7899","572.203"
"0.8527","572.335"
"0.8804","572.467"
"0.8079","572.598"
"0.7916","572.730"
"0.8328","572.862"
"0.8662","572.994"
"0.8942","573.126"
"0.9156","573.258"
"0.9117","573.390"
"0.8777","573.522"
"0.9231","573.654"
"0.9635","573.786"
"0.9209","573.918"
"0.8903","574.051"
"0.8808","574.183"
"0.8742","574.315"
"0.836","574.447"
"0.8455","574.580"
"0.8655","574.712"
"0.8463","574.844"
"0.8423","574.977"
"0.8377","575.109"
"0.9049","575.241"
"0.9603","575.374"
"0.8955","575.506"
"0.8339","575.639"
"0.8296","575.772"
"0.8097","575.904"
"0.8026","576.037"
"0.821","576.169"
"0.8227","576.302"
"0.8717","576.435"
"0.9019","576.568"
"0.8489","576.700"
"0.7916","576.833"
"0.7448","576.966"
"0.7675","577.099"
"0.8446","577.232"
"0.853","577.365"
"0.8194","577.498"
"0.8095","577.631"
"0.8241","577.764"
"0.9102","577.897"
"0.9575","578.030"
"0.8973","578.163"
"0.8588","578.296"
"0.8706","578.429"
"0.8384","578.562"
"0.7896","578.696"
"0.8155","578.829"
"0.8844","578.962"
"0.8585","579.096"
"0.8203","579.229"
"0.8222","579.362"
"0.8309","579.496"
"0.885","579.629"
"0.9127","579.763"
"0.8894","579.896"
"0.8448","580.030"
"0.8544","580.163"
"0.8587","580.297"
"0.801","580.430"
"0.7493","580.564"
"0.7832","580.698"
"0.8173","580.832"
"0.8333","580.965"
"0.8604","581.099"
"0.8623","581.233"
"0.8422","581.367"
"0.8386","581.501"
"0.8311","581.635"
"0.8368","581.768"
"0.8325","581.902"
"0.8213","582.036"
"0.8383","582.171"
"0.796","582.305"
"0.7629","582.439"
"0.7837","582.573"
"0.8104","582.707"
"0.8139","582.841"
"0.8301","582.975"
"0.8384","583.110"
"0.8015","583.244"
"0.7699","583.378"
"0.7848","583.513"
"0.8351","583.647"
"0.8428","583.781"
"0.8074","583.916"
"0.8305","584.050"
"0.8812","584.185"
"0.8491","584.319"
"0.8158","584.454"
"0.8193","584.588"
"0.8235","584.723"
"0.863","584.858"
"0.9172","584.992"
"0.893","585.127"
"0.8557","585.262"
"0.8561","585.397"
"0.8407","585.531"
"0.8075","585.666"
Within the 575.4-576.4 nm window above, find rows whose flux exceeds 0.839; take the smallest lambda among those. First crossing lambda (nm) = 575.506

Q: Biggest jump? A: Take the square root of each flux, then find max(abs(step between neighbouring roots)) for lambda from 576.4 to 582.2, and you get 0.046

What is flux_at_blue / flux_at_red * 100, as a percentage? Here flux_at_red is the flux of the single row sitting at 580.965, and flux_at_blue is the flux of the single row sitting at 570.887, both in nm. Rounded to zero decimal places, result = 101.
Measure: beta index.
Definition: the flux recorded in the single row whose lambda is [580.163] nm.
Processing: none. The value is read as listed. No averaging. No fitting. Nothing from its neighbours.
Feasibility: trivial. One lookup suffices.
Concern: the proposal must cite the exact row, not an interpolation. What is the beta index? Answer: 0.8544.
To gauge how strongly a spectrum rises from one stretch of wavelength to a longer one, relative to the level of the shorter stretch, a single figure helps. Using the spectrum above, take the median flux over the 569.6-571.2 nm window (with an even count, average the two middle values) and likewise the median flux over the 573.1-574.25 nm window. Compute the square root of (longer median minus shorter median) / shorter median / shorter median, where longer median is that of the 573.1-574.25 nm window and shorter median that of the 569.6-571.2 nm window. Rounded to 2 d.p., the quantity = 0.30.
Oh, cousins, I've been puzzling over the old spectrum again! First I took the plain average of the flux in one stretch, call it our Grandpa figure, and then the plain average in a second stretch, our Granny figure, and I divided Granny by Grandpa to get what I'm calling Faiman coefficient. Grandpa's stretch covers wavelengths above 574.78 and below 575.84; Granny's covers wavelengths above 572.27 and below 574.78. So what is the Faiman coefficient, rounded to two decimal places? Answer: 1.01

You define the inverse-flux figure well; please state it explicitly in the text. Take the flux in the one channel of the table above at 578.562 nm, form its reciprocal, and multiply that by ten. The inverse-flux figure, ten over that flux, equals 11.9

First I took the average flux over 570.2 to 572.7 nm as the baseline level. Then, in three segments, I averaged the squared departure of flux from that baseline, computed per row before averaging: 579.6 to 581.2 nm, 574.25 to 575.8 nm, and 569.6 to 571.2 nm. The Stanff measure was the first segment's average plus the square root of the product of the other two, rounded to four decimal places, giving 0.0030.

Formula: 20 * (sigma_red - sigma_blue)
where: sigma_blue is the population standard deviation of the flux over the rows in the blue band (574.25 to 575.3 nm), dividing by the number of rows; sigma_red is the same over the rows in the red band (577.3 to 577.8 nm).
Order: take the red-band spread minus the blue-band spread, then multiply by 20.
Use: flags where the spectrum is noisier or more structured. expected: -0.12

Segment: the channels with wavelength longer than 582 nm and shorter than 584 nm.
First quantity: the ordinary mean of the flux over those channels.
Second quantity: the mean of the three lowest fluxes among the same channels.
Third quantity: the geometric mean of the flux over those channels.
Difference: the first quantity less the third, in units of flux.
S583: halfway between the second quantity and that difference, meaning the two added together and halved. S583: 0.386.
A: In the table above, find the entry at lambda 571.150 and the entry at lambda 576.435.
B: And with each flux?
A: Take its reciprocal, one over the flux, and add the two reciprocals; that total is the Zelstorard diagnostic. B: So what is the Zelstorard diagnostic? 2.33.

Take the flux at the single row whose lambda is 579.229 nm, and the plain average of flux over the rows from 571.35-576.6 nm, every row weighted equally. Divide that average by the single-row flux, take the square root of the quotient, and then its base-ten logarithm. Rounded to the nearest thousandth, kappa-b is 0.011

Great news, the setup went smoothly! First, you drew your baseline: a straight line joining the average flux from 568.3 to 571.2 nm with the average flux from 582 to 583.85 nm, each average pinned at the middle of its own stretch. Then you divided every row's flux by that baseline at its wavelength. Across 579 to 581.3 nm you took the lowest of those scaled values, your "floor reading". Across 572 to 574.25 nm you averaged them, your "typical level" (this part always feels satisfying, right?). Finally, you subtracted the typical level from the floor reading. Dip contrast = -0.125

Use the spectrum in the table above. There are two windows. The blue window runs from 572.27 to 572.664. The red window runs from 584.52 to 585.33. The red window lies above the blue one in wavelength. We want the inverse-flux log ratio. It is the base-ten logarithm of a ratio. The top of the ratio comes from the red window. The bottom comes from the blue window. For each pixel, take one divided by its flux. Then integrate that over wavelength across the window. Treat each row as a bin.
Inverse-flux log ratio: 0.30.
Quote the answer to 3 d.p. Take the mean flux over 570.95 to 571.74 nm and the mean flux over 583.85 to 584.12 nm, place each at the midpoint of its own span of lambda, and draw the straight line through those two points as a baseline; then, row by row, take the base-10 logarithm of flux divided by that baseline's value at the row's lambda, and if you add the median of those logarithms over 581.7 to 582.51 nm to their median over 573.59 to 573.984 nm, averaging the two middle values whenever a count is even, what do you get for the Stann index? 0.042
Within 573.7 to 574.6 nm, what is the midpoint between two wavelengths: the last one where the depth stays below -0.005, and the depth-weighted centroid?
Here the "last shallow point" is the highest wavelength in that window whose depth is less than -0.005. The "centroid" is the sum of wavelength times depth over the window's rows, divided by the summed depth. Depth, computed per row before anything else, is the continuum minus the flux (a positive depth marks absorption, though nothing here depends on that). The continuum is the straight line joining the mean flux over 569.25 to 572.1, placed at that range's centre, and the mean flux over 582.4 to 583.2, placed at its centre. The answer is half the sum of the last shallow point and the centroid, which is 574.28 nm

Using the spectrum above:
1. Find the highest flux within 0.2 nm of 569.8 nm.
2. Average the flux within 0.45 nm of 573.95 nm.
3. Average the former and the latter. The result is 0.875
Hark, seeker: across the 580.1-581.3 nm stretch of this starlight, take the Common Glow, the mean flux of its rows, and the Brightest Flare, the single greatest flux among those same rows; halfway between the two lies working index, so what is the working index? 0.843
